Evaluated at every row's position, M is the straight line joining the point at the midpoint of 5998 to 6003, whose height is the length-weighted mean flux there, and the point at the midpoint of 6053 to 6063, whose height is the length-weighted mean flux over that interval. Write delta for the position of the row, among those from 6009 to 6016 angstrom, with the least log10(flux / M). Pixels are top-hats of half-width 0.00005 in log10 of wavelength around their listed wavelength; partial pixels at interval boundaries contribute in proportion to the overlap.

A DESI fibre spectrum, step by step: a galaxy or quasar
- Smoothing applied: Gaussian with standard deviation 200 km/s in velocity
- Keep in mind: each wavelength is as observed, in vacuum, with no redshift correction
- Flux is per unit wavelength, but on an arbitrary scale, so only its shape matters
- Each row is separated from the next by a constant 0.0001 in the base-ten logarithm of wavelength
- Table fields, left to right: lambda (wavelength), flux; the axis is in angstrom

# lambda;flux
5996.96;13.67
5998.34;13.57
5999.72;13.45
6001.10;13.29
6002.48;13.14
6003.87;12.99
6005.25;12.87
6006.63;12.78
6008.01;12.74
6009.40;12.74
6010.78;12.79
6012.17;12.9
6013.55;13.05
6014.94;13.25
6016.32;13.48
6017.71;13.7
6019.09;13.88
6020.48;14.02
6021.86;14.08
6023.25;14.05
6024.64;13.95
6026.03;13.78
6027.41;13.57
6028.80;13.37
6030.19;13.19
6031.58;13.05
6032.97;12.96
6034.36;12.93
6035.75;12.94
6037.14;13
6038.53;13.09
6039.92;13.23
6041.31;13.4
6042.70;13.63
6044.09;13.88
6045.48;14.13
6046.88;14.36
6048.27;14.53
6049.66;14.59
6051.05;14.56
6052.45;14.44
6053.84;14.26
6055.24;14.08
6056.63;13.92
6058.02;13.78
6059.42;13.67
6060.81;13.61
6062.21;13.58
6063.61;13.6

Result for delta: 6009.40 angstrom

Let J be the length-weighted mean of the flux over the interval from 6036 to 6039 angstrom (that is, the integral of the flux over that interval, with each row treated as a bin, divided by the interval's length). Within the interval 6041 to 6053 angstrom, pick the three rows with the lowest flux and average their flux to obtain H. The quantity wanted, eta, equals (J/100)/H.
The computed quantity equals 0.0096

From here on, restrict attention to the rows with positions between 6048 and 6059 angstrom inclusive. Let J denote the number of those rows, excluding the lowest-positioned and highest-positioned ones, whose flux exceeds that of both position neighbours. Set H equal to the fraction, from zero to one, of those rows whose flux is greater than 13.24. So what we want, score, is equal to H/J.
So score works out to 1.00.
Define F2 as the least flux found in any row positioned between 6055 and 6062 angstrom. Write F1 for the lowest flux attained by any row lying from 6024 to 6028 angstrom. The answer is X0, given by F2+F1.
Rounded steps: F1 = 13.57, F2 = 13.61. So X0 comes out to 27.2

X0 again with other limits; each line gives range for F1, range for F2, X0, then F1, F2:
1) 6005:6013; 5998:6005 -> 25.7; 12.74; 12.99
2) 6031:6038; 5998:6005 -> 25.9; 12.93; 12.99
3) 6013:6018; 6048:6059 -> 26.8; 13.05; 13.78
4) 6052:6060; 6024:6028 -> 27.2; 13.67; 13.57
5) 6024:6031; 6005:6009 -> 25.9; 13.19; 12.74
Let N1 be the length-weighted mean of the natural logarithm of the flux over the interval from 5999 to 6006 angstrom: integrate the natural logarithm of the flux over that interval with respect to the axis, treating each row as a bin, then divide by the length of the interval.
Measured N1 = 2.58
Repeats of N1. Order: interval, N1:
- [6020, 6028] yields 2.63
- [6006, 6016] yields 2.56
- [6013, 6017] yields 2.59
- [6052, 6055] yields 2.66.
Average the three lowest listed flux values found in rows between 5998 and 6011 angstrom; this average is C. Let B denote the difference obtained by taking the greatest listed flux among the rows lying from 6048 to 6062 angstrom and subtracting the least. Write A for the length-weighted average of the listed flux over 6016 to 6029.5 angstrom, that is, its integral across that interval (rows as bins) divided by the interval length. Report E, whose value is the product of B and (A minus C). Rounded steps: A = 13.8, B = 0.98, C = 12.8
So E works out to 1.02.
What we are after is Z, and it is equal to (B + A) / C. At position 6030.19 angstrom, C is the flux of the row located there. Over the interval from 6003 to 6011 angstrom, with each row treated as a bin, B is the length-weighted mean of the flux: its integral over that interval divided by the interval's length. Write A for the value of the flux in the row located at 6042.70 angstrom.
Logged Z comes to 2.01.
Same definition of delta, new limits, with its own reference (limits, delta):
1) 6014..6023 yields 6014.94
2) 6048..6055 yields 6053.84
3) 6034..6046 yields 6035.75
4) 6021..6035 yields 6034.36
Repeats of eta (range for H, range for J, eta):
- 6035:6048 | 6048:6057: 0.0110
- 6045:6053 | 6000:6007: 0.0091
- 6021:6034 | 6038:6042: 0.0101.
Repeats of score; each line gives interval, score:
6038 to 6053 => 0.82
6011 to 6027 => 0.82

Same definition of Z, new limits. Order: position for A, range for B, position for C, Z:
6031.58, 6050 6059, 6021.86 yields 1.93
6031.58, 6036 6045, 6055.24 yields 1.88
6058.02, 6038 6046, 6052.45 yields 1.89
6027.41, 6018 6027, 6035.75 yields 2.13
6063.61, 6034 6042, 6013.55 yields 2.05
